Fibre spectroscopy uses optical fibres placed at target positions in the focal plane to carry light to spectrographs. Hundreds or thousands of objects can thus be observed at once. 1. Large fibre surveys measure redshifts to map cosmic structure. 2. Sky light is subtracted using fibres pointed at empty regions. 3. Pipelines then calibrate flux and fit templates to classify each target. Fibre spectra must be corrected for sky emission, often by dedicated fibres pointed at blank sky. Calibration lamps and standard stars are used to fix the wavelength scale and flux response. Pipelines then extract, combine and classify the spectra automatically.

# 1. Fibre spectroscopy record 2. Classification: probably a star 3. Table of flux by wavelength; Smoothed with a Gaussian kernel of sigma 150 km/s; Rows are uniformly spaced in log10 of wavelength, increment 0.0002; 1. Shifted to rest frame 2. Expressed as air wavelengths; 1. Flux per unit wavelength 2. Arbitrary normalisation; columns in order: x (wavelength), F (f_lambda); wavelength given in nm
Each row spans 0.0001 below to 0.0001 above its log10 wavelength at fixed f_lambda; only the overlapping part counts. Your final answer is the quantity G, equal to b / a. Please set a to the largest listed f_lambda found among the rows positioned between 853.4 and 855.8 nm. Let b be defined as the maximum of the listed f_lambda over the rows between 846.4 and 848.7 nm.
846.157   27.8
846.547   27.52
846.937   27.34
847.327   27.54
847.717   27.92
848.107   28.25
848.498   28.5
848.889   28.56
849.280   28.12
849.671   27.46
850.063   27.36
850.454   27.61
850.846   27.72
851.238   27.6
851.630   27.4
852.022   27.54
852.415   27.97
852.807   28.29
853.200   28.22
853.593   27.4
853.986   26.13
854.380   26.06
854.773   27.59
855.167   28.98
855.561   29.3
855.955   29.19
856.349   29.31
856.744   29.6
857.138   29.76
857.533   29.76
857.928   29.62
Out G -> 0.97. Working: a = 29.3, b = 28.5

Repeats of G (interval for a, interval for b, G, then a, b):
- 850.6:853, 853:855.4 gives 1.02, 28.29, 28.98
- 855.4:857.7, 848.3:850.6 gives 0.96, 29.76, 28.56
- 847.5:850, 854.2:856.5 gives 1.03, 28.56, 29.31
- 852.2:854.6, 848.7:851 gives 1.01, 28.29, 28.56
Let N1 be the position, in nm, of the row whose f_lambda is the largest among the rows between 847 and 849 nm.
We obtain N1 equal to 848.889 nm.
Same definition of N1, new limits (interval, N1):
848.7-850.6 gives 848.889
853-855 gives 853.200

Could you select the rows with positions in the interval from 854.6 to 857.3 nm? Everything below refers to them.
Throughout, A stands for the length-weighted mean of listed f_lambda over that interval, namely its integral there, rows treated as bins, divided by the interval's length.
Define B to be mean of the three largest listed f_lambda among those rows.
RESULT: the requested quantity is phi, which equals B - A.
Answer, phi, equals 0.45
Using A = 29.1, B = 29.56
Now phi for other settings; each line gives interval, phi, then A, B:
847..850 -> 0.45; 28.0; 28.44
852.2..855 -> 0.76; 27.4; 28.16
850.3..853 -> 0.26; 27.7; 27.99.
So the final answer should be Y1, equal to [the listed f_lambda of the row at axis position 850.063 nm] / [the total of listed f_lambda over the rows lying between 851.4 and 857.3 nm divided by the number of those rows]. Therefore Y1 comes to 0.97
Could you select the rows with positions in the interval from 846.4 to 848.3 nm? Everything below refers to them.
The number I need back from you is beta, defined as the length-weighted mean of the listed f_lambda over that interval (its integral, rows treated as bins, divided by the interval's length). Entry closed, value 27.7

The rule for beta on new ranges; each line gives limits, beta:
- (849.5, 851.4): 27.5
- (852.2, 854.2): 27.6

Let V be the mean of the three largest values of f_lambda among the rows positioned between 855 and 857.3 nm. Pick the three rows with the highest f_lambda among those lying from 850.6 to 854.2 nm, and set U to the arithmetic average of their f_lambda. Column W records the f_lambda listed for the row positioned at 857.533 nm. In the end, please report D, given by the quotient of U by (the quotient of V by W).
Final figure 28.4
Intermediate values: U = 28.2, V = 29.6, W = 29.76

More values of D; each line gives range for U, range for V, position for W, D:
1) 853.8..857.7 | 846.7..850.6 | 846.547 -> 28.7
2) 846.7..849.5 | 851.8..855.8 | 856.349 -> 28.9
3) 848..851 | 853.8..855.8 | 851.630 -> 27.2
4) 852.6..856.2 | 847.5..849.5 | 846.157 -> 28.5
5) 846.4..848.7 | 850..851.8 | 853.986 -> 26.7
